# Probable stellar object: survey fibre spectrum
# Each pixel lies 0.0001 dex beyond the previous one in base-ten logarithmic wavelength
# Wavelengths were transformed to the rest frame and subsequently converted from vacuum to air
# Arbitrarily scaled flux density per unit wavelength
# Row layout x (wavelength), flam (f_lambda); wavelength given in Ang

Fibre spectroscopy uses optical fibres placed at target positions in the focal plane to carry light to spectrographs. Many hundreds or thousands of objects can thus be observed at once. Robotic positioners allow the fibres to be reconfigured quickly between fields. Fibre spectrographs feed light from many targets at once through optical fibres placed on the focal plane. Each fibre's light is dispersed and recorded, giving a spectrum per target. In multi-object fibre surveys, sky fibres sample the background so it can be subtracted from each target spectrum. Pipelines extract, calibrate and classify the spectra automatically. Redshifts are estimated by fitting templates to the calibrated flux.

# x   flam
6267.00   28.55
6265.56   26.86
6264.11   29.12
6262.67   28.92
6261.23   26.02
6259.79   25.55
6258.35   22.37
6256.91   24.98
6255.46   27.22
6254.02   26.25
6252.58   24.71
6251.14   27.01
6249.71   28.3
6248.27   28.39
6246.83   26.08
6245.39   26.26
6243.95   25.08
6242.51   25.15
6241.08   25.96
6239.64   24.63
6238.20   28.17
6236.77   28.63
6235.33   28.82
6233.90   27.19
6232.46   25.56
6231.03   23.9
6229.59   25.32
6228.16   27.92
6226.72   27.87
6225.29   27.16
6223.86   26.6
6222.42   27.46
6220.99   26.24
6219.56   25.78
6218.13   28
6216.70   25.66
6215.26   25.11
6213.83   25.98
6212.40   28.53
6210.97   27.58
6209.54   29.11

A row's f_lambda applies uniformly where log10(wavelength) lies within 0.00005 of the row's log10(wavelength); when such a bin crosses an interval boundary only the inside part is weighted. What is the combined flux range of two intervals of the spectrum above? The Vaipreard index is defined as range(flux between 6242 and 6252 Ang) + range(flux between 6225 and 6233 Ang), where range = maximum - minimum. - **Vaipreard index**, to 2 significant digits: 7.3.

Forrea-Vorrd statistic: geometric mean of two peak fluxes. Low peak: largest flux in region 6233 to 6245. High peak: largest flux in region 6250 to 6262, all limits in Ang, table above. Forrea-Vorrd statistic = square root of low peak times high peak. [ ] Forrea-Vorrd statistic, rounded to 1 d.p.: 28.0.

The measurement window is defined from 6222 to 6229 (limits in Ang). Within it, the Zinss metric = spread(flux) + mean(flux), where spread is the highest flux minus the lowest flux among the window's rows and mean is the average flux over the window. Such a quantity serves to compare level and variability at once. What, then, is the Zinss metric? 28.7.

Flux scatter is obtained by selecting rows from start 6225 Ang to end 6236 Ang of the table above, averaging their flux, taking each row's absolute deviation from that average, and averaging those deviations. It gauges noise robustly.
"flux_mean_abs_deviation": 1.3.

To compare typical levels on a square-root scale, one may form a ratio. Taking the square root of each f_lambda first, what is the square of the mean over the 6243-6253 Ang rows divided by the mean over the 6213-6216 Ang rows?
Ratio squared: 1.04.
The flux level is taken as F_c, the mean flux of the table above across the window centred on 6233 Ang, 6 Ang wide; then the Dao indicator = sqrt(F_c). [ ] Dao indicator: 5.13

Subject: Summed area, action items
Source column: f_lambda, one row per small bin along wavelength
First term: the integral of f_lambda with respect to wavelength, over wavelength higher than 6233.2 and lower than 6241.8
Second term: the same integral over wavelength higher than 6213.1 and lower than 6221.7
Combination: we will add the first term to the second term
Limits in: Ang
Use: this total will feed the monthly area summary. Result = 459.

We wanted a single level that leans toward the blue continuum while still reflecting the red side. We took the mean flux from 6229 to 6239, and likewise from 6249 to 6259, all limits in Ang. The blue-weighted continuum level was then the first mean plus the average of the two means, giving 53.1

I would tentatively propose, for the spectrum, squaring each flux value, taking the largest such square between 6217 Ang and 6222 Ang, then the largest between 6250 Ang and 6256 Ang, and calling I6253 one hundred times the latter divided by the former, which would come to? 95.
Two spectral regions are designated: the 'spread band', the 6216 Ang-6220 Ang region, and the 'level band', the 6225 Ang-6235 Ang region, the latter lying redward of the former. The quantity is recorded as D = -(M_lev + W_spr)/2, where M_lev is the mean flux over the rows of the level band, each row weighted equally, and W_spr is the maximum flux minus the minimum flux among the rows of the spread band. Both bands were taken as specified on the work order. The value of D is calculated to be -14.4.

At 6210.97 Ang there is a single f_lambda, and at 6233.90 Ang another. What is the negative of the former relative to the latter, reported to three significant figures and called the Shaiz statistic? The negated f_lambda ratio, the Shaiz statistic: -1.01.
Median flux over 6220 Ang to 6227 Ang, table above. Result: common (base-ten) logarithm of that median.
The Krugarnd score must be 1.43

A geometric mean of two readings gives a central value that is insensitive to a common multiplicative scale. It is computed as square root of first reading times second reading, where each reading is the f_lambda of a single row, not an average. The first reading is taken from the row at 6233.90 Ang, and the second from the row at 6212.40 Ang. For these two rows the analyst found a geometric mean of 27.9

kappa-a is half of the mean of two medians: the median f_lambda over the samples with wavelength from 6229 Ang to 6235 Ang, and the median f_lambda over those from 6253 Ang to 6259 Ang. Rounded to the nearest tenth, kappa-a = 12.8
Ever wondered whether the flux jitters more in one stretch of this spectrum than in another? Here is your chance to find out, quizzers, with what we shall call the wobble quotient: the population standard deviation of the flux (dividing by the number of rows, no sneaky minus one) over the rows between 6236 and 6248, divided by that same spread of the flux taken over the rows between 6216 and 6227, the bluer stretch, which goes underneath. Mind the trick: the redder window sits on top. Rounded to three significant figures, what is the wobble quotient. 1.59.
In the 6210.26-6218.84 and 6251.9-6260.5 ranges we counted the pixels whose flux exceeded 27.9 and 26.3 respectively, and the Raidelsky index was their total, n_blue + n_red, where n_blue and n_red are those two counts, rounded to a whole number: 3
